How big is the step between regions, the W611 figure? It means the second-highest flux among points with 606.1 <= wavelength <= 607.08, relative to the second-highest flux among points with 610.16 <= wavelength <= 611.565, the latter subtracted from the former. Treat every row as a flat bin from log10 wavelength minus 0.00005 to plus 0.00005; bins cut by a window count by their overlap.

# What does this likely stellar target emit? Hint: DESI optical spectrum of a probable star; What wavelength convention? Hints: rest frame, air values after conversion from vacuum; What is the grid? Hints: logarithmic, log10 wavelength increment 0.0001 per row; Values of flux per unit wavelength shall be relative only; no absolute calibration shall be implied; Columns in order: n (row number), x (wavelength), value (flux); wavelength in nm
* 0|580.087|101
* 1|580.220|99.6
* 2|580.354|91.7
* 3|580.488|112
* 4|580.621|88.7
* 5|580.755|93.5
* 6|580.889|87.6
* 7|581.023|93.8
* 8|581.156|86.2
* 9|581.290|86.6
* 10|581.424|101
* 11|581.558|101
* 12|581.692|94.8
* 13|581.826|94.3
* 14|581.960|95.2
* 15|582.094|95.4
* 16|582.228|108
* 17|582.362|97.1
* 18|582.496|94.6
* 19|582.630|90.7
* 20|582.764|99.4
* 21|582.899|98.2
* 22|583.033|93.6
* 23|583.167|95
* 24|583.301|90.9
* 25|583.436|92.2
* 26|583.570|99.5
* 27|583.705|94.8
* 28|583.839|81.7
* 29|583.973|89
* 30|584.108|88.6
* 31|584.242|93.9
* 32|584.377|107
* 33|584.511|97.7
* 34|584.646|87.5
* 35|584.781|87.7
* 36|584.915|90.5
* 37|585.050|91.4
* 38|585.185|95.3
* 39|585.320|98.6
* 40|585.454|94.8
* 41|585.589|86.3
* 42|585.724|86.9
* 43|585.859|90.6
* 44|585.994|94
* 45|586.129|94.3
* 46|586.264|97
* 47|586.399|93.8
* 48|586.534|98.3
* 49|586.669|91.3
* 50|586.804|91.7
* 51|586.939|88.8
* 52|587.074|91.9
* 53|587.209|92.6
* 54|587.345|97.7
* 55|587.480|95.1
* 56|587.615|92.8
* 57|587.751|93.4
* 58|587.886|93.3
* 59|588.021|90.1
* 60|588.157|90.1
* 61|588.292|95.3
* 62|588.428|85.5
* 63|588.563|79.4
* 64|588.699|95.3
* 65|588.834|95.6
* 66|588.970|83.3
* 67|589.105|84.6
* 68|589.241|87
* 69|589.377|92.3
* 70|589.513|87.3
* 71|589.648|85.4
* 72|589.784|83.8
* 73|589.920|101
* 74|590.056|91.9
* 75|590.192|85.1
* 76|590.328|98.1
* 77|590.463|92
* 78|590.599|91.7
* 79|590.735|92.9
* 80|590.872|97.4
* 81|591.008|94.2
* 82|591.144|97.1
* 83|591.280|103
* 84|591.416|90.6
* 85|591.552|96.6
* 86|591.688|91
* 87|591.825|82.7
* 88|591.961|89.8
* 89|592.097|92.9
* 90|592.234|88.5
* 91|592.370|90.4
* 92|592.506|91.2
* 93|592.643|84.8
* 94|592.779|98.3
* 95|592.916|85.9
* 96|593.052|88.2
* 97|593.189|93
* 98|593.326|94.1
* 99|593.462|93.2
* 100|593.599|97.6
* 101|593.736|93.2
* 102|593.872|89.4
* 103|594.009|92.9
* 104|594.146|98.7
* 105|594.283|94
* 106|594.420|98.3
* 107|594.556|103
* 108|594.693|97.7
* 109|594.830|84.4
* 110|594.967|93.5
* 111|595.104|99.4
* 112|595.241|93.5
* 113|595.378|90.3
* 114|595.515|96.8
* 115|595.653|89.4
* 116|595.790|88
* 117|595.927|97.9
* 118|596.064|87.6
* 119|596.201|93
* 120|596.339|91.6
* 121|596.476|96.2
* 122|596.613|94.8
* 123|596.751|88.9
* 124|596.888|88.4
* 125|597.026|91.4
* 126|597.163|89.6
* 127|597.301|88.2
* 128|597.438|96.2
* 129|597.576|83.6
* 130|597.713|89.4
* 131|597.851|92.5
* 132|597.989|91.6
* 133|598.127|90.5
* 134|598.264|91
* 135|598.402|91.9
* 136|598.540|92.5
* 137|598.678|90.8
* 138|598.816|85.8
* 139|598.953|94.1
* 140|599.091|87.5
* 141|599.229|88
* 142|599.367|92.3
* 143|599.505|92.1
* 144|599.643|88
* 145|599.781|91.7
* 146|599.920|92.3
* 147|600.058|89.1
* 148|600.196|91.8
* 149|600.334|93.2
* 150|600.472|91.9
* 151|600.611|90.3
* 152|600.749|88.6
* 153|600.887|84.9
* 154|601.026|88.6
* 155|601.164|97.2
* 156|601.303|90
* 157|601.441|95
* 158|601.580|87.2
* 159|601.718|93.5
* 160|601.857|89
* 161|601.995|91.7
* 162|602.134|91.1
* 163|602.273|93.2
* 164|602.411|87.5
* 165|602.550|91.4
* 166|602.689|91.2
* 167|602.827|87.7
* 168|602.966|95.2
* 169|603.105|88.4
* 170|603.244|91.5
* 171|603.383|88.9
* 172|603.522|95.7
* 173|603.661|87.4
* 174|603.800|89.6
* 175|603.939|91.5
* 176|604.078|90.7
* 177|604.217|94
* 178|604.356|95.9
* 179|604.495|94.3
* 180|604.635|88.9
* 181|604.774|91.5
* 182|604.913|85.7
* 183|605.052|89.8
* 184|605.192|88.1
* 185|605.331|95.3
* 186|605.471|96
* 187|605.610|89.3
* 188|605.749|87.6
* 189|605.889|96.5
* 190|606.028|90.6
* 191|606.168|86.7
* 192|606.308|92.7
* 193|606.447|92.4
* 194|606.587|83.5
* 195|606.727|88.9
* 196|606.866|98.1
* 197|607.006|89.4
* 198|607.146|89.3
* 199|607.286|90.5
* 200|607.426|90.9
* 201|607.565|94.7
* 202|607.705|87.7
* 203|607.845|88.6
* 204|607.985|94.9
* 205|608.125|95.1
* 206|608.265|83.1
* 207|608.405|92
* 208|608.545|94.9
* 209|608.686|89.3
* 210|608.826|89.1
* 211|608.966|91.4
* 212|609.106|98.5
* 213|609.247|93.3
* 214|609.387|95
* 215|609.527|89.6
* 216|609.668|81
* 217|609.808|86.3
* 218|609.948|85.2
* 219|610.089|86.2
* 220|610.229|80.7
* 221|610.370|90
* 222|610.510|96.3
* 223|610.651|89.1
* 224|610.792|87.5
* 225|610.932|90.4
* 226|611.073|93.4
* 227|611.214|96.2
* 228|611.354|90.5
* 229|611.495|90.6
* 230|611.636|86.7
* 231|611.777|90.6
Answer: -3.5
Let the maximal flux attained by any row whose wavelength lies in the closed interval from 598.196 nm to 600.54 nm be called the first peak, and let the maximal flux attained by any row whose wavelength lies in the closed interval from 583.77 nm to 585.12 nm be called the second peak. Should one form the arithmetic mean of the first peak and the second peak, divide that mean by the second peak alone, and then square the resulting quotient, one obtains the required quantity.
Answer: 0.883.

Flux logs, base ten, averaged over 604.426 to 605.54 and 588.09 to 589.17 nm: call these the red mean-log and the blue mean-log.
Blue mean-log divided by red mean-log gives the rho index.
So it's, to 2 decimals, 0.99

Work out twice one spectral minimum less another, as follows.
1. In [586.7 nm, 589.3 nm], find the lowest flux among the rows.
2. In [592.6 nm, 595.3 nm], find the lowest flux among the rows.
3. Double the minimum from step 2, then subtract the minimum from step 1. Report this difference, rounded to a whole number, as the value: 89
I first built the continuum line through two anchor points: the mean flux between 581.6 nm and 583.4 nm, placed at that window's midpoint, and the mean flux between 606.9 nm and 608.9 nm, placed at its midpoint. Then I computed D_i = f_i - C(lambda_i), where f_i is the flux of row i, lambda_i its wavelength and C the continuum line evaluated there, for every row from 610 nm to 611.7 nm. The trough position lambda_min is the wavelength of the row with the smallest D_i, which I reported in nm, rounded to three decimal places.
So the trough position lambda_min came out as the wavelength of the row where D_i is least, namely 610.229 nm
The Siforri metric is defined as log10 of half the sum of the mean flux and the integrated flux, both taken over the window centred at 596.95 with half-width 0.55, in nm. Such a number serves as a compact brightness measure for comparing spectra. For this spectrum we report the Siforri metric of 1.98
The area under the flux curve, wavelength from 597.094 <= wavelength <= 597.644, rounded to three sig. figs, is 49.2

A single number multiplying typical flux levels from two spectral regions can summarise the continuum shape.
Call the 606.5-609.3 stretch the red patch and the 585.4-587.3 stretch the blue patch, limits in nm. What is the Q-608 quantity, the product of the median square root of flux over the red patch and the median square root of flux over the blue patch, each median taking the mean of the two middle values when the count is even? 91.5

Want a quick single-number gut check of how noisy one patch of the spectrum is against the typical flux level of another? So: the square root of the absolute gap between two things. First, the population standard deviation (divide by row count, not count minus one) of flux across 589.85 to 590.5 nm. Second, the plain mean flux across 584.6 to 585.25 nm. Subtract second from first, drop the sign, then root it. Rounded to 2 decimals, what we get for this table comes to 9.22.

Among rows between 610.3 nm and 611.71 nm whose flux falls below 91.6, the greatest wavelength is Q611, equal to 611.636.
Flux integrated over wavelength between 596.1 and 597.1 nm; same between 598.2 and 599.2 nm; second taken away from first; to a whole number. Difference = 1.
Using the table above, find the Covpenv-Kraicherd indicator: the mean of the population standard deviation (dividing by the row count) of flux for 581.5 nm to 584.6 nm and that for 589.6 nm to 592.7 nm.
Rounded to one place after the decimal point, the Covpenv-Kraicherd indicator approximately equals 5.4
